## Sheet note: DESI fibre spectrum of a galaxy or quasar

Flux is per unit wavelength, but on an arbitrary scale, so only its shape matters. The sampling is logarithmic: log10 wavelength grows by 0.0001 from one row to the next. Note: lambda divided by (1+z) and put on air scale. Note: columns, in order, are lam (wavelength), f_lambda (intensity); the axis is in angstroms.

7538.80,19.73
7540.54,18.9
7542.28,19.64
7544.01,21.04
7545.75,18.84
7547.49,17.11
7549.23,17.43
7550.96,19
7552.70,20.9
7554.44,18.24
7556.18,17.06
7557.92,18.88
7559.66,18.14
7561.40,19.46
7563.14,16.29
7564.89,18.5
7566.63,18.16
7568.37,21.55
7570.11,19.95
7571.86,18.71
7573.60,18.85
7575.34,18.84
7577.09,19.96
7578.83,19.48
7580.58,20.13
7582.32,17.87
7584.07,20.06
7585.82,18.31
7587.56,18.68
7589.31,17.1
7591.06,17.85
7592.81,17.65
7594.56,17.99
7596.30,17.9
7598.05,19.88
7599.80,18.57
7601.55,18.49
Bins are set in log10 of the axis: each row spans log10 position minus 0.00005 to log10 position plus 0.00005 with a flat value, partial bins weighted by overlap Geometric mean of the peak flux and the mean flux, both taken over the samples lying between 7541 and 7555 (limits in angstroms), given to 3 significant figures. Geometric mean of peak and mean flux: 20.0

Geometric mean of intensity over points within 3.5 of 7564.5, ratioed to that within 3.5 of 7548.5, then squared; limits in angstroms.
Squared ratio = 1.00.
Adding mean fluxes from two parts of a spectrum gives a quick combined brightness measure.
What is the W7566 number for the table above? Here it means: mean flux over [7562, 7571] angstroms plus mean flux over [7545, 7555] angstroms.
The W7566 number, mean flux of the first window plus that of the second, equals 37.5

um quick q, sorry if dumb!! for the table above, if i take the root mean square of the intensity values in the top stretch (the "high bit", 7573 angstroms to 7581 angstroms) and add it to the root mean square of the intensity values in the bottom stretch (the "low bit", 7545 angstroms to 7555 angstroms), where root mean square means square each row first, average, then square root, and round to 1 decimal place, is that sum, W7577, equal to 38.1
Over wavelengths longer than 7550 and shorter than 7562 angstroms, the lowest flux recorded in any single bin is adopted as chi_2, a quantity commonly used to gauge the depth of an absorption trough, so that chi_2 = 17.06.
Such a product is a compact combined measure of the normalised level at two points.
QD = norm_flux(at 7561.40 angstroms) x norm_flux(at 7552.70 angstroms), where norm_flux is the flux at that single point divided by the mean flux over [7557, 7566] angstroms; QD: 1.22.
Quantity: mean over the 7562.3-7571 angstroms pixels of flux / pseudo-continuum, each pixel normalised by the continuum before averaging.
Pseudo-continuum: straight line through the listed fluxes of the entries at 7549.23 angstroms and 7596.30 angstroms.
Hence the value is 1.07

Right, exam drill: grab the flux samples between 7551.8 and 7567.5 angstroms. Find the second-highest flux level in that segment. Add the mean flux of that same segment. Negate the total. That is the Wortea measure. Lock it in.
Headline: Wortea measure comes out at -37.9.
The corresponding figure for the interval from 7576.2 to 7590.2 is -39.0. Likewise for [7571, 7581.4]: -39.3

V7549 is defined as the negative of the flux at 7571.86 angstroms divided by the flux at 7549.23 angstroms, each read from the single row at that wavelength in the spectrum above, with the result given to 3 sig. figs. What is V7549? -1.07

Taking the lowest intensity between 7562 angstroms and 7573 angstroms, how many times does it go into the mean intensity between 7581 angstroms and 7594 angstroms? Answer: 1.12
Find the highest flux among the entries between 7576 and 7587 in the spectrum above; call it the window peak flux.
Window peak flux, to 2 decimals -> 20.13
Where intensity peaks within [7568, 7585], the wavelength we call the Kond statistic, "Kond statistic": 7568.37 angstroms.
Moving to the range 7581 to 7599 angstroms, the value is 7584.07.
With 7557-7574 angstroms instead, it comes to 7568.37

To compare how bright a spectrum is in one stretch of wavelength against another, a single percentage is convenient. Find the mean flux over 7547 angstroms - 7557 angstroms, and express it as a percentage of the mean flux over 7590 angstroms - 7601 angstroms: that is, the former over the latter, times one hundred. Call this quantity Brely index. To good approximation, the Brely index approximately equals 100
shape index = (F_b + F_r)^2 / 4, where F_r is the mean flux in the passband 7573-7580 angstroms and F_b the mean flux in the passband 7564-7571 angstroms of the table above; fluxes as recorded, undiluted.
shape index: 377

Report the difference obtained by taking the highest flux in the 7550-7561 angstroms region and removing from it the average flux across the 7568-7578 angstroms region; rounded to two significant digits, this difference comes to 1.3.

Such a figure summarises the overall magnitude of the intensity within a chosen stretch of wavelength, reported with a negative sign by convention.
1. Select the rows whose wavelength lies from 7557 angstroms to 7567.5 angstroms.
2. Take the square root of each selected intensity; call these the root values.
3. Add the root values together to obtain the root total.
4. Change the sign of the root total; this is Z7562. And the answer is -25.6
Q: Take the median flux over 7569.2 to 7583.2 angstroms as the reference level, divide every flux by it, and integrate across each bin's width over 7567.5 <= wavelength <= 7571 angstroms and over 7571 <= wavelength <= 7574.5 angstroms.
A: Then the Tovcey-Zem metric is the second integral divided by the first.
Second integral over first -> 0.91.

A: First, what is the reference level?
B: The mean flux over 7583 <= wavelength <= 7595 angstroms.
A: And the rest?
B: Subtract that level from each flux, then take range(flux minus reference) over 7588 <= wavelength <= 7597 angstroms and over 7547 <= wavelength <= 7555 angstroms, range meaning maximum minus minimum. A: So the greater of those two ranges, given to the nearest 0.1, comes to 3.8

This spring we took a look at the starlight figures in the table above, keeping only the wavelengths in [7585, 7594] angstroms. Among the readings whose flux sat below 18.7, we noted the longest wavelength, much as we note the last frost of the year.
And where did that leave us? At 7592.81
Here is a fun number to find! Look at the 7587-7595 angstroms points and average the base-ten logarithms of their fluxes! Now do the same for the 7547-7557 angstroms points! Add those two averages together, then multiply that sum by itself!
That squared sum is 6.31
